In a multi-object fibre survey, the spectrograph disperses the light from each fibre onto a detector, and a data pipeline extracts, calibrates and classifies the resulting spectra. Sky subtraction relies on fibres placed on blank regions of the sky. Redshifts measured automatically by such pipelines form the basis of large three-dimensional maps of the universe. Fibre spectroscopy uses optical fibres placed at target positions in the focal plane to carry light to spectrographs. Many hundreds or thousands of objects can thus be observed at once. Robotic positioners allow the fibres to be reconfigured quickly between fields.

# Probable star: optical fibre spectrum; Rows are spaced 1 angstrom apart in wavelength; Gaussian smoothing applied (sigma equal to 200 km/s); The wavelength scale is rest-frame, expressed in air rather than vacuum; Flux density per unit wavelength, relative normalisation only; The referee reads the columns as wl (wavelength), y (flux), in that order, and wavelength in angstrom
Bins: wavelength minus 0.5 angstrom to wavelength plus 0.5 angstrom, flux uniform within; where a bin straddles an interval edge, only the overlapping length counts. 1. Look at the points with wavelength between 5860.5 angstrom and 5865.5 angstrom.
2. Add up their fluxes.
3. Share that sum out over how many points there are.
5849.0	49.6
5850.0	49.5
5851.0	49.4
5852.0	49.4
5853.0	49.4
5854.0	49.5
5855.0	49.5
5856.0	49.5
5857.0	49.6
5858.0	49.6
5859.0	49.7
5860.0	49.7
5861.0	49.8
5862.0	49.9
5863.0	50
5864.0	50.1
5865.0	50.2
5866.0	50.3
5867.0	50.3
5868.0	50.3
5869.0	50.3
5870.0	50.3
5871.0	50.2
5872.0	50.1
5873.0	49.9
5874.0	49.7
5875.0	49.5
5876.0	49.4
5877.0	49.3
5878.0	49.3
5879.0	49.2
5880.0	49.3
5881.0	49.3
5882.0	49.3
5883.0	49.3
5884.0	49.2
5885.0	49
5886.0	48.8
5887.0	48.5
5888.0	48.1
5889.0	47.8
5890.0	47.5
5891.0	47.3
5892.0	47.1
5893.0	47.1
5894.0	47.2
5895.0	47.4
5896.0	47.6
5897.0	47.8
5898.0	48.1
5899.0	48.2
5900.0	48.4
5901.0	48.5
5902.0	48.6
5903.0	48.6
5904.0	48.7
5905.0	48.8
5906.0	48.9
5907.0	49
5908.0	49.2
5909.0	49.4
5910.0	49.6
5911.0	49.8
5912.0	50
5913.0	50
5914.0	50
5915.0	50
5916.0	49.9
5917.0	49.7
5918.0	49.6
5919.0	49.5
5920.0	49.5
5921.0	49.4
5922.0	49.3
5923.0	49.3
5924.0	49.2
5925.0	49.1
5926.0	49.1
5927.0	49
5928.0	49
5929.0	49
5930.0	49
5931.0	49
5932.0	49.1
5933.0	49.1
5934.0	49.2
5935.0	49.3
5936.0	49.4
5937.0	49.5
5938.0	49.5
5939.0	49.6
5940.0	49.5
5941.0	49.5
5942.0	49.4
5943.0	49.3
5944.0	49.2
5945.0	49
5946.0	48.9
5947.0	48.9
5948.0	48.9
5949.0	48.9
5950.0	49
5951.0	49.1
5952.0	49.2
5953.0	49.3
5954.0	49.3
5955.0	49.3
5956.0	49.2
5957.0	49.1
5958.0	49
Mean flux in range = 50.0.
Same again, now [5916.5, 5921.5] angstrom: 49.5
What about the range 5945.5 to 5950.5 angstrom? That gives 48.9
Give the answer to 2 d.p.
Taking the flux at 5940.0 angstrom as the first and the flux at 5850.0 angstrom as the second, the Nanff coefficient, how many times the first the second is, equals 1.00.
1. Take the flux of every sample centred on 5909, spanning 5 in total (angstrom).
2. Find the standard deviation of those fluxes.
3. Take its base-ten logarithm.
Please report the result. -0.5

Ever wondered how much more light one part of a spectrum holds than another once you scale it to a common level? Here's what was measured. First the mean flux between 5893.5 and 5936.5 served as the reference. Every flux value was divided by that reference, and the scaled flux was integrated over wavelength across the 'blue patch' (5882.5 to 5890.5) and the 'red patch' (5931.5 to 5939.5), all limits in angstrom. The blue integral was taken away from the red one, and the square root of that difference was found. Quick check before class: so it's 0.36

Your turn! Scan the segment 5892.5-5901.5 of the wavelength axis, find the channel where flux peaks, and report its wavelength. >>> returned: 5901.0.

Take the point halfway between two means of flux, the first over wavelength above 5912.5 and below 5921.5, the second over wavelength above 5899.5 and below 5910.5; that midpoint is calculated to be 49.3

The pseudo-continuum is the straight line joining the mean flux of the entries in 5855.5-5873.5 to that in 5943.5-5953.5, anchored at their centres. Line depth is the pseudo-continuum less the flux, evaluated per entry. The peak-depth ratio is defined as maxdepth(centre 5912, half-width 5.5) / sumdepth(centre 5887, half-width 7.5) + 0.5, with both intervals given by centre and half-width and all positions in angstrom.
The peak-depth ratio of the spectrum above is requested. 0.52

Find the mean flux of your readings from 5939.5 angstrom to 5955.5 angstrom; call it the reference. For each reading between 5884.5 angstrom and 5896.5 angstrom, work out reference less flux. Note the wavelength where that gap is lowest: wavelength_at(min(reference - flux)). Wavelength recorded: 5885.0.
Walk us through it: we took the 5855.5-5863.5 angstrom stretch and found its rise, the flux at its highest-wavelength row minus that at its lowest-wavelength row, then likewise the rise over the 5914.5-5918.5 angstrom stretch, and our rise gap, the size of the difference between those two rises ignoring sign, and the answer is 0.90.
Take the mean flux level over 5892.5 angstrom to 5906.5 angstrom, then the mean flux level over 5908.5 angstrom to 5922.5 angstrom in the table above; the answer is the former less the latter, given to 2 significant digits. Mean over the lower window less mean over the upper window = -1.6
